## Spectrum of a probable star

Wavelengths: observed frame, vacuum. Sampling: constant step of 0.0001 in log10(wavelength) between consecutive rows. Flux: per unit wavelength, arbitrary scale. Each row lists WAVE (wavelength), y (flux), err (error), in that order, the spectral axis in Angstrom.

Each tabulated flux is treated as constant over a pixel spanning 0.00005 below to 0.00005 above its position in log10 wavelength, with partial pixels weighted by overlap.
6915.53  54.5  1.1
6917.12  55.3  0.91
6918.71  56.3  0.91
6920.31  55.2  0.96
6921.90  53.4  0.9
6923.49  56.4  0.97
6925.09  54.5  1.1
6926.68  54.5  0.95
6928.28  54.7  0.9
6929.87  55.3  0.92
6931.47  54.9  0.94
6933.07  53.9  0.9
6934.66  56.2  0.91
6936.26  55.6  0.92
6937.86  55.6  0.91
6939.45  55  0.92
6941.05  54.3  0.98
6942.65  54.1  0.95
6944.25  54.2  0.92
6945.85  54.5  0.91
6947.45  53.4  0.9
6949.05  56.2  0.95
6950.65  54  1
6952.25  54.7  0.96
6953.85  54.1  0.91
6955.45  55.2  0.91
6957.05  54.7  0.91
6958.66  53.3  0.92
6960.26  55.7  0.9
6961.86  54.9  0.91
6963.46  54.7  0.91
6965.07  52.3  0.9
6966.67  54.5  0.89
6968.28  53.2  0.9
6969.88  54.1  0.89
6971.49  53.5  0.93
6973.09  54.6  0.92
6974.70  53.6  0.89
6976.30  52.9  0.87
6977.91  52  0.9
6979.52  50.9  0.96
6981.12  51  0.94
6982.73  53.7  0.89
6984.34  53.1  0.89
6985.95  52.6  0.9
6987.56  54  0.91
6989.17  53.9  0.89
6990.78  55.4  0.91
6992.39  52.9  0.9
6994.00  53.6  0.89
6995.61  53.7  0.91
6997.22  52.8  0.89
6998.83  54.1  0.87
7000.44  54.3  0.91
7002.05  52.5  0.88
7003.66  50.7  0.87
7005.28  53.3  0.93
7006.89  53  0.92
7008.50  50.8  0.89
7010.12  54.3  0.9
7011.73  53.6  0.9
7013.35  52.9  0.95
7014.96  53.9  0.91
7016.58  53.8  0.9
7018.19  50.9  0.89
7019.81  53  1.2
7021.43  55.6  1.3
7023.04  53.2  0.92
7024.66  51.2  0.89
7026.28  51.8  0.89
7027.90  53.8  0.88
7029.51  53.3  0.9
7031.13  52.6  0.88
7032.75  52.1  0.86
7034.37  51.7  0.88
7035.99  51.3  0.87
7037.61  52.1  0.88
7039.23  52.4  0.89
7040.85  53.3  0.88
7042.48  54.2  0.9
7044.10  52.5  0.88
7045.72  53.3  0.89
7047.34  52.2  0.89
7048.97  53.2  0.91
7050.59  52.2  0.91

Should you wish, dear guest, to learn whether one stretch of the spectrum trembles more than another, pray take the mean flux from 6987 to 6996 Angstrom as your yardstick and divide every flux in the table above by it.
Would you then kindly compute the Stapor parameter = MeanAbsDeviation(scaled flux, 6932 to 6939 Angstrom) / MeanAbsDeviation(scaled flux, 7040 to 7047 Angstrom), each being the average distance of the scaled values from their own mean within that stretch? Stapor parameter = 1.6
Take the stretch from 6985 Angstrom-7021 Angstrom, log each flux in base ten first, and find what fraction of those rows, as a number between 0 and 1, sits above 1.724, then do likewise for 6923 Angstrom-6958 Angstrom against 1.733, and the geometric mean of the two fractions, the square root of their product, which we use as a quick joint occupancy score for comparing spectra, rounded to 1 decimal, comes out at 0.7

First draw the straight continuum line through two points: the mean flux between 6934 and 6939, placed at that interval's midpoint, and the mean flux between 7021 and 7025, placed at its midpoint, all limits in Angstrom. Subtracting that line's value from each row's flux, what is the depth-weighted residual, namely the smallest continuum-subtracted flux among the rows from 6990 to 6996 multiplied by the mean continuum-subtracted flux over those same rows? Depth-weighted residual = 0.4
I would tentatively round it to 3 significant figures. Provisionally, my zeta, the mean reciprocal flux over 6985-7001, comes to 0.0186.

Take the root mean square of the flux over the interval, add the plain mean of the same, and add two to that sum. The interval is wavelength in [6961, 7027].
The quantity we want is 108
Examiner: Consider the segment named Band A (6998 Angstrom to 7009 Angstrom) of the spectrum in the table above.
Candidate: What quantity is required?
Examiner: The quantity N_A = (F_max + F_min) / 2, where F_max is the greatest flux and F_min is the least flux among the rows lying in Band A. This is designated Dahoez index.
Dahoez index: 52.5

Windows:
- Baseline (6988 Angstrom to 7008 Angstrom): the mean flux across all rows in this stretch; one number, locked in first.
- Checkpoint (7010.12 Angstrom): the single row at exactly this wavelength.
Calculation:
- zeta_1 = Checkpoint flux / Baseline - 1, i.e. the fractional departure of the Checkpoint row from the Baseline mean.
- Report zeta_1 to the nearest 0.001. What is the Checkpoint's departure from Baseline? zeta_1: 0.018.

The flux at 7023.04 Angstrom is 53.2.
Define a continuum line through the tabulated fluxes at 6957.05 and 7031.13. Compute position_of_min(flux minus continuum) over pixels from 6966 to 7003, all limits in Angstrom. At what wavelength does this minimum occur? 6979.52 Angstrom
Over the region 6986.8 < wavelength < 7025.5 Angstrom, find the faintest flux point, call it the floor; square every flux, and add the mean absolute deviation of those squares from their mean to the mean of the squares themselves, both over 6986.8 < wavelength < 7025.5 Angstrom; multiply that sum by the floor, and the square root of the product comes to 386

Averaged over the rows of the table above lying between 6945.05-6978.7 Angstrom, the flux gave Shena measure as 54.1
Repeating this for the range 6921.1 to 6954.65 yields 54.7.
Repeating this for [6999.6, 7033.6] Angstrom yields 52.9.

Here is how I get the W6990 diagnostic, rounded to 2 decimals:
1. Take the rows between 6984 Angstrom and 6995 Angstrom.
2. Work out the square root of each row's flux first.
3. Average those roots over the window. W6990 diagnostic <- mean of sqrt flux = 7.32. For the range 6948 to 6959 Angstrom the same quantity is 7.39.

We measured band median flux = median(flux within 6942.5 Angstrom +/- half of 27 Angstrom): 54.7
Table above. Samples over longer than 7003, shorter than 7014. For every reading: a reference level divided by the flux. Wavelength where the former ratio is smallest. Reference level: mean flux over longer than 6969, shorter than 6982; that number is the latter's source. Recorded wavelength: 7010.12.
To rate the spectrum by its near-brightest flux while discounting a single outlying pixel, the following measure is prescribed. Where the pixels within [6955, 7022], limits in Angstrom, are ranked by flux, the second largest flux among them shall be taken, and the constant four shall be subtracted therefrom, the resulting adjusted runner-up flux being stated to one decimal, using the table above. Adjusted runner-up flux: 51.6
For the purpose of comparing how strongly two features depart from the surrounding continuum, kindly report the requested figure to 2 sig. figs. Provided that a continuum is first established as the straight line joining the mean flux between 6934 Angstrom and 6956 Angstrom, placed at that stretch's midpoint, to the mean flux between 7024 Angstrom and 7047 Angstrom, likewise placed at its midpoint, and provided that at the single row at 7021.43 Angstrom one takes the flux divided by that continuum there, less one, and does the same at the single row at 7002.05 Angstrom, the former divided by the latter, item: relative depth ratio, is -3.1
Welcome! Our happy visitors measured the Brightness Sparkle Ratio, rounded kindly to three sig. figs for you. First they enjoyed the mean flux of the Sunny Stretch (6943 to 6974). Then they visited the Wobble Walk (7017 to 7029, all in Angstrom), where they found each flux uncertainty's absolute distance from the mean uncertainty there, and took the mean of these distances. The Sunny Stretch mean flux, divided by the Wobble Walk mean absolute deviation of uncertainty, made 374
